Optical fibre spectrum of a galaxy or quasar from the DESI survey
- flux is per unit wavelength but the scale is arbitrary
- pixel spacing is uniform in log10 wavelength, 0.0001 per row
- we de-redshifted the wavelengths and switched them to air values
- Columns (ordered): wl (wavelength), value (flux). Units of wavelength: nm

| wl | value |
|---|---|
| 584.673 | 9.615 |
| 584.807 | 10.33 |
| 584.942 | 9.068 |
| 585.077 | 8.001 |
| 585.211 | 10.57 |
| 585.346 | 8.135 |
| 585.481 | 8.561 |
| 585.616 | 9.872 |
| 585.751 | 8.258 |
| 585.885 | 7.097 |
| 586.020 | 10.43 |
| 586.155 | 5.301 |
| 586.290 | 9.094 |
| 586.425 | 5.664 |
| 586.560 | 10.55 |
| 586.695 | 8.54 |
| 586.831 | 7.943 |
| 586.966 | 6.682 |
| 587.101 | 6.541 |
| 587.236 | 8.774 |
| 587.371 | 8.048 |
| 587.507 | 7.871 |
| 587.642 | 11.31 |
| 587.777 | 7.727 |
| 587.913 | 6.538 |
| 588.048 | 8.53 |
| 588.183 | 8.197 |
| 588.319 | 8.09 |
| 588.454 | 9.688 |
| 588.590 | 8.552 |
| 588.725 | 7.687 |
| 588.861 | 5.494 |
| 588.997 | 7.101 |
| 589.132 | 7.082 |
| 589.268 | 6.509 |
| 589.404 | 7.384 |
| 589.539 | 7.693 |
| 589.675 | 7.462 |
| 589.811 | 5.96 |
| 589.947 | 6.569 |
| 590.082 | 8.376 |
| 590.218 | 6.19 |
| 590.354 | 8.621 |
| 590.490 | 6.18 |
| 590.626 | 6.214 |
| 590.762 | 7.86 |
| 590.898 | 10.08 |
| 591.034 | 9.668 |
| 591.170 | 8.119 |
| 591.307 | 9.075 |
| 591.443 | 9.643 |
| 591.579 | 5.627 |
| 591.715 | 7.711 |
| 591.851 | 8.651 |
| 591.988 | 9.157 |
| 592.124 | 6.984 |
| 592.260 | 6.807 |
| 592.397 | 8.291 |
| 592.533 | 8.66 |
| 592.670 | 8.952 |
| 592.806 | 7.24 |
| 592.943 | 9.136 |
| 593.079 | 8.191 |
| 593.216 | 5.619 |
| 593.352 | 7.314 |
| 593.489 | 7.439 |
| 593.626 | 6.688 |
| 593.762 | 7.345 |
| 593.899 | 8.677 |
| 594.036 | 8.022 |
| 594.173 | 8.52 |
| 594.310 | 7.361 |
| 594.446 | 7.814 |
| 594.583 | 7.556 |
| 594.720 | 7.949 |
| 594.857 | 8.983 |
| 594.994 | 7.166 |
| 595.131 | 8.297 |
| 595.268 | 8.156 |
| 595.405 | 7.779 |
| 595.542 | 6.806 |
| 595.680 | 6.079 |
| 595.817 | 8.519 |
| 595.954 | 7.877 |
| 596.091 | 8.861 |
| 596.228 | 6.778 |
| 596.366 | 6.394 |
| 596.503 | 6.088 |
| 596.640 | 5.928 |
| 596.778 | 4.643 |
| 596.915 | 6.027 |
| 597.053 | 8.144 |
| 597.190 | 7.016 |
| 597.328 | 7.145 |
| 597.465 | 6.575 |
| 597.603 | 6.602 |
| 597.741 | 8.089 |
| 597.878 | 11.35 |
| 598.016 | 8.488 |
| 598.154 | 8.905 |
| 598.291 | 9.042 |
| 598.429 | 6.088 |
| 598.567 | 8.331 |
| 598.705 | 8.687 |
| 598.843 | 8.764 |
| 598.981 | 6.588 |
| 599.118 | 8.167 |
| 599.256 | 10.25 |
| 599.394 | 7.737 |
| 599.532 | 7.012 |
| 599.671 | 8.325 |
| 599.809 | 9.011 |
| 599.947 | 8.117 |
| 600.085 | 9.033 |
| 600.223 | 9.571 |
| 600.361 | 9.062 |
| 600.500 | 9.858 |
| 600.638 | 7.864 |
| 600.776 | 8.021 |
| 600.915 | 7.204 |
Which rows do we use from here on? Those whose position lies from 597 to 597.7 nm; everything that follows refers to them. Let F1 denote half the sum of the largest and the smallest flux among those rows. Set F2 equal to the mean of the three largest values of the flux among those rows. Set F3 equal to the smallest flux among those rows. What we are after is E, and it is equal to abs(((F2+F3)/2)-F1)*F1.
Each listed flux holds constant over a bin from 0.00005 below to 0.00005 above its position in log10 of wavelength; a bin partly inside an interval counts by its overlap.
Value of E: 2.6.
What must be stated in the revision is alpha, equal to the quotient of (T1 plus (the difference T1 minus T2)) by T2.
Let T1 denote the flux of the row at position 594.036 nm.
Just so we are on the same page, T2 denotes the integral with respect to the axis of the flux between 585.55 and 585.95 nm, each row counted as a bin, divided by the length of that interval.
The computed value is 0.9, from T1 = 8.022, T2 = 8.4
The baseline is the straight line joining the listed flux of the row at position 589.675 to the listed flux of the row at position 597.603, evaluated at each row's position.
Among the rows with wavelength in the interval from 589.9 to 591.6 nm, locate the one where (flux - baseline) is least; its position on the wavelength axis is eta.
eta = 591.579 nm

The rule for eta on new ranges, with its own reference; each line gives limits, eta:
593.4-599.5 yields 596.778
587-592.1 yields 588.861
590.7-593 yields 591.579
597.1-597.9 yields 597.465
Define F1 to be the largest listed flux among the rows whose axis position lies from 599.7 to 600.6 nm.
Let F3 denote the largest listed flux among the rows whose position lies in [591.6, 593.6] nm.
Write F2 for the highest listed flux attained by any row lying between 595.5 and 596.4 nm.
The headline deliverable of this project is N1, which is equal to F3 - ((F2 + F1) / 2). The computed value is -0.2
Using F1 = 9.858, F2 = 8.861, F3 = 9.157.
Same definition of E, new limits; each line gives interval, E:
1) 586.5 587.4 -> 5.4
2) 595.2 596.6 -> 1.3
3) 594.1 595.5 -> 1.5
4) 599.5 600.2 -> 1.0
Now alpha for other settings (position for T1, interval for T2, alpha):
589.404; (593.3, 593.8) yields 1.1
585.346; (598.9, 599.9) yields 1.0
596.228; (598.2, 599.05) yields 0.7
